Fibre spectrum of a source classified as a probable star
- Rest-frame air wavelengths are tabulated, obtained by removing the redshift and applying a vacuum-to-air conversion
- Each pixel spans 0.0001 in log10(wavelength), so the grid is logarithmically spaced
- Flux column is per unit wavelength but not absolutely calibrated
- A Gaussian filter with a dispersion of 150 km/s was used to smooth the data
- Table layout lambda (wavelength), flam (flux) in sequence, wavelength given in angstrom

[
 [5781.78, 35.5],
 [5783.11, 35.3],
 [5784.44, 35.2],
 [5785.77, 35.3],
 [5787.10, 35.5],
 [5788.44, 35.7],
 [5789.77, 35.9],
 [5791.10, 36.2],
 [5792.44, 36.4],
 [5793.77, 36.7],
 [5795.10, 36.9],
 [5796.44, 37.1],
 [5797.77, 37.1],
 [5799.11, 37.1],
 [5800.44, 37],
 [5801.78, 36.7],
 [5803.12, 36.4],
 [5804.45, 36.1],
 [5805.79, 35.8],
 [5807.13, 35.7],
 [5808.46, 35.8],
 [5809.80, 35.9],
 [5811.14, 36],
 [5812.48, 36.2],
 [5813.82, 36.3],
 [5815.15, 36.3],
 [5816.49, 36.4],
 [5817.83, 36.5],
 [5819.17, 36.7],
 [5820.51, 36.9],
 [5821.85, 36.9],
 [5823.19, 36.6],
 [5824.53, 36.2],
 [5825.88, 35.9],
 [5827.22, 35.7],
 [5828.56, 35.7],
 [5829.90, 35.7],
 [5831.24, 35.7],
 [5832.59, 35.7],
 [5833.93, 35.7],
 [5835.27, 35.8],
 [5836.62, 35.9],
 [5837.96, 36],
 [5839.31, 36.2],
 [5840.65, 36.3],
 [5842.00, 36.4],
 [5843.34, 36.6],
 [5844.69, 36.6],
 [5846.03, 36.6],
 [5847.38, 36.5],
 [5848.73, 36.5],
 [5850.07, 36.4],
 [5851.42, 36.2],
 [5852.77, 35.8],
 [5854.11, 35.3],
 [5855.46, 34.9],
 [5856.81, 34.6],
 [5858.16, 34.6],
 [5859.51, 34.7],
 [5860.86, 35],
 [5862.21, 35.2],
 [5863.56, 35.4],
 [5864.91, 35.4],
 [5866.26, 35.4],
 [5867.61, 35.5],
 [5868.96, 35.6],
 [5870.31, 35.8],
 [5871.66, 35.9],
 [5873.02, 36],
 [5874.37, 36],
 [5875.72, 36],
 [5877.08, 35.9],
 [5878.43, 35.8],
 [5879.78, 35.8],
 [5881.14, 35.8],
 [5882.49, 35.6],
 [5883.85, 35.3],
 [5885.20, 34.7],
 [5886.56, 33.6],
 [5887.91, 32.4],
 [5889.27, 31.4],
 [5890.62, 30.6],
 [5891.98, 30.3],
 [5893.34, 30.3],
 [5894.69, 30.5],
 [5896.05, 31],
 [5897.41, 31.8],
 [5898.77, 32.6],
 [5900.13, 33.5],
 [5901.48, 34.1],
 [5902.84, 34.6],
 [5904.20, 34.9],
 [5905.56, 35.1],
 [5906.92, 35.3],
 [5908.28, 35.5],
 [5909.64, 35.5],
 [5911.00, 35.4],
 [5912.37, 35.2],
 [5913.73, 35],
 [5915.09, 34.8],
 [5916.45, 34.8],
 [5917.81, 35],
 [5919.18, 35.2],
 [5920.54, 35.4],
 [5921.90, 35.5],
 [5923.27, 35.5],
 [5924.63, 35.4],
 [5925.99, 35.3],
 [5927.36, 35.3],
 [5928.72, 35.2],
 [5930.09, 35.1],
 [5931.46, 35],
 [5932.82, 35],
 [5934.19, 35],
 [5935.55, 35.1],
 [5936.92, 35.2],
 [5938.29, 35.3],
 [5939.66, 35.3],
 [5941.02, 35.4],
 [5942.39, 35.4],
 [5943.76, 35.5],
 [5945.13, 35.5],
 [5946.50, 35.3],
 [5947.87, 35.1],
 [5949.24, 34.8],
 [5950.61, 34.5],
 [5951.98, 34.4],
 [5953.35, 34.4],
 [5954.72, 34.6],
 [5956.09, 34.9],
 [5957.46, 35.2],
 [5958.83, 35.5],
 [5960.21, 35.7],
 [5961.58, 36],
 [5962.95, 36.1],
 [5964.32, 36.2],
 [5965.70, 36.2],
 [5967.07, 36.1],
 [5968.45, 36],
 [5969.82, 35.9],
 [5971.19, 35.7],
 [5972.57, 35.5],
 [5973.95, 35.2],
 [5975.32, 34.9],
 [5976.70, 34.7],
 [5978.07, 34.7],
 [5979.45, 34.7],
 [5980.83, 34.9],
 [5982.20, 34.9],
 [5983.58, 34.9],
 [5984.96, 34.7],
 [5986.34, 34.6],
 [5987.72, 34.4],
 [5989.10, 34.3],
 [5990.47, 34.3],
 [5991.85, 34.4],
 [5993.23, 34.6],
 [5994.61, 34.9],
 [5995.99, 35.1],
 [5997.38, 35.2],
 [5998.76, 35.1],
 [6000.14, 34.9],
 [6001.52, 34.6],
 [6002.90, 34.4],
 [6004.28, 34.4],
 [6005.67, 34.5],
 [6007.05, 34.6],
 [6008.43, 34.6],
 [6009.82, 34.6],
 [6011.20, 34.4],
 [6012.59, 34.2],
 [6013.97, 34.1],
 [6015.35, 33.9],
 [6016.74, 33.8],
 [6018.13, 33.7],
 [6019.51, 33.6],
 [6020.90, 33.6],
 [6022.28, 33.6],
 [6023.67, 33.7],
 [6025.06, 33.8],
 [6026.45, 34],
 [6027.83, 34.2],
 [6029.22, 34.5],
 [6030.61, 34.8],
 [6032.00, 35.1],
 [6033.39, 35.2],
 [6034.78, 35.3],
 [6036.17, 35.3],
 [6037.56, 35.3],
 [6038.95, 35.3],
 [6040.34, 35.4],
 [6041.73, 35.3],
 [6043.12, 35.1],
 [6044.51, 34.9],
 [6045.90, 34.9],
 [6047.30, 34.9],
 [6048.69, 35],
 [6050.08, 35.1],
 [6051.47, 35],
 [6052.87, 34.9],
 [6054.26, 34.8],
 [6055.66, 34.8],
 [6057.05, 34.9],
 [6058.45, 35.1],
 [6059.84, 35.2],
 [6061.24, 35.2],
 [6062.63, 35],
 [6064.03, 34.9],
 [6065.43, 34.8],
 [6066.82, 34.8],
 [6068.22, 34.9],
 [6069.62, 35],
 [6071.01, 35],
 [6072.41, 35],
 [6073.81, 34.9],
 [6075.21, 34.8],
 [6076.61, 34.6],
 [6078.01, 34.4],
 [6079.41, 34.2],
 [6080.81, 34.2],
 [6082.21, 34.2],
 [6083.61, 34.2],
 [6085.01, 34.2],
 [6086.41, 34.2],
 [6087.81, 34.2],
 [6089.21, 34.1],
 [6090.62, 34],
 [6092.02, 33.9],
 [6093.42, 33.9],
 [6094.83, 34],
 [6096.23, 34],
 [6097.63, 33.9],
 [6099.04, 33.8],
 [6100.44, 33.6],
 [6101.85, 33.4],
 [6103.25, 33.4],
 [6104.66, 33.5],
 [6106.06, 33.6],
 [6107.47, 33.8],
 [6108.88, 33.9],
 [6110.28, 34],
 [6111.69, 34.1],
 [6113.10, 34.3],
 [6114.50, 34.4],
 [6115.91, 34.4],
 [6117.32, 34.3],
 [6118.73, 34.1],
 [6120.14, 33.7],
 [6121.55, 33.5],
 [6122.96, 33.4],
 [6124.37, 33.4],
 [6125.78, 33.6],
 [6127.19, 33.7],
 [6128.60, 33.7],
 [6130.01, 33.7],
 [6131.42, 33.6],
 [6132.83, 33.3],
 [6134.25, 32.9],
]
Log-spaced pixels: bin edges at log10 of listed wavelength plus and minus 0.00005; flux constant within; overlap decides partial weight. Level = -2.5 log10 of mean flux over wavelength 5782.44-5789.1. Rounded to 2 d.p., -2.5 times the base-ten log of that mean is -3.87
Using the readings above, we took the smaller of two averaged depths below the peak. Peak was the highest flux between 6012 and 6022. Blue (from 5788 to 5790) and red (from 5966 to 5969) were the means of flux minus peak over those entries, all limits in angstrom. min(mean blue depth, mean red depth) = 1.6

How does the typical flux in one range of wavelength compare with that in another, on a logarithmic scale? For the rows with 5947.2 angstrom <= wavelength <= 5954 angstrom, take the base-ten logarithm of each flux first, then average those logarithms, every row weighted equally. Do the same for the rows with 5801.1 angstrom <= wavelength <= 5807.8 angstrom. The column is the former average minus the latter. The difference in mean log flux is -0.018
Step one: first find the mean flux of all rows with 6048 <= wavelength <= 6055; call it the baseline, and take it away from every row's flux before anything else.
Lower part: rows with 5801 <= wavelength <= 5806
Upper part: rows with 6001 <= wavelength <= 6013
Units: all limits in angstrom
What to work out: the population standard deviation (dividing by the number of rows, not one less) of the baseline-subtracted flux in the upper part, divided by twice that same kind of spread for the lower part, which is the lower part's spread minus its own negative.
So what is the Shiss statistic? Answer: 0.20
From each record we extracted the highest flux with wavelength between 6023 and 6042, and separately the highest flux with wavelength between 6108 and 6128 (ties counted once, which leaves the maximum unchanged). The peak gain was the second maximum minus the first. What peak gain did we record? -1.00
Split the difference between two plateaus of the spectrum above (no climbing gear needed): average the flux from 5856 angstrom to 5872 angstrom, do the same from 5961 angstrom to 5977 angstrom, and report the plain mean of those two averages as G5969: 35.5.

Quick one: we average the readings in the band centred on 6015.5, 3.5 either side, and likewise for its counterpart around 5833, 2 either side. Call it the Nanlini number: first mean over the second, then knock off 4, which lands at -3.05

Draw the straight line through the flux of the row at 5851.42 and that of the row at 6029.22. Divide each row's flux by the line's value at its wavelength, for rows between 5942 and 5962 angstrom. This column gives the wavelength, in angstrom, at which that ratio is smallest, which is 5951.98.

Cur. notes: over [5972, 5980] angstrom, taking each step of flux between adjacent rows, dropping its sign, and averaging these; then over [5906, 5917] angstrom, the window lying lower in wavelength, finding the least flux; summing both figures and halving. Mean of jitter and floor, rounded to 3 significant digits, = 17.5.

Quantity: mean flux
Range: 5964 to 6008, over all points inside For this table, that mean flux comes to 35.0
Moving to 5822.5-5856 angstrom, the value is 36.0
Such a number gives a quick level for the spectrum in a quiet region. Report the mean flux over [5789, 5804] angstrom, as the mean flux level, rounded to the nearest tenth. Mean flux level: 36.7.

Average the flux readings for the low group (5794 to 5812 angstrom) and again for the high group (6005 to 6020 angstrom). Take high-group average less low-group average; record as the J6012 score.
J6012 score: -2.2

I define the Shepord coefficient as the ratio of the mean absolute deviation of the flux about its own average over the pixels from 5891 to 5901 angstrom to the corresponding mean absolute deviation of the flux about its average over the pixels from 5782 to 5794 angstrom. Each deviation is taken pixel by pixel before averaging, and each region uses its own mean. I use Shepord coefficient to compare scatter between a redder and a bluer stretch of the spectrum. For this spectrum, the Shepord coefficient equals 2.3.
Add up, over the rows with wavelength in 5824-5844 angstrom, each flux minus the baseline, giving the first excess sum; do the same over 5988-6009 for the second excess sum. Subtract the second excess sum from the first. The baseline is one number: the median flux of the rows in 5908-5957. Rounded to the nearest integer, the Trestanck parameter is 20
